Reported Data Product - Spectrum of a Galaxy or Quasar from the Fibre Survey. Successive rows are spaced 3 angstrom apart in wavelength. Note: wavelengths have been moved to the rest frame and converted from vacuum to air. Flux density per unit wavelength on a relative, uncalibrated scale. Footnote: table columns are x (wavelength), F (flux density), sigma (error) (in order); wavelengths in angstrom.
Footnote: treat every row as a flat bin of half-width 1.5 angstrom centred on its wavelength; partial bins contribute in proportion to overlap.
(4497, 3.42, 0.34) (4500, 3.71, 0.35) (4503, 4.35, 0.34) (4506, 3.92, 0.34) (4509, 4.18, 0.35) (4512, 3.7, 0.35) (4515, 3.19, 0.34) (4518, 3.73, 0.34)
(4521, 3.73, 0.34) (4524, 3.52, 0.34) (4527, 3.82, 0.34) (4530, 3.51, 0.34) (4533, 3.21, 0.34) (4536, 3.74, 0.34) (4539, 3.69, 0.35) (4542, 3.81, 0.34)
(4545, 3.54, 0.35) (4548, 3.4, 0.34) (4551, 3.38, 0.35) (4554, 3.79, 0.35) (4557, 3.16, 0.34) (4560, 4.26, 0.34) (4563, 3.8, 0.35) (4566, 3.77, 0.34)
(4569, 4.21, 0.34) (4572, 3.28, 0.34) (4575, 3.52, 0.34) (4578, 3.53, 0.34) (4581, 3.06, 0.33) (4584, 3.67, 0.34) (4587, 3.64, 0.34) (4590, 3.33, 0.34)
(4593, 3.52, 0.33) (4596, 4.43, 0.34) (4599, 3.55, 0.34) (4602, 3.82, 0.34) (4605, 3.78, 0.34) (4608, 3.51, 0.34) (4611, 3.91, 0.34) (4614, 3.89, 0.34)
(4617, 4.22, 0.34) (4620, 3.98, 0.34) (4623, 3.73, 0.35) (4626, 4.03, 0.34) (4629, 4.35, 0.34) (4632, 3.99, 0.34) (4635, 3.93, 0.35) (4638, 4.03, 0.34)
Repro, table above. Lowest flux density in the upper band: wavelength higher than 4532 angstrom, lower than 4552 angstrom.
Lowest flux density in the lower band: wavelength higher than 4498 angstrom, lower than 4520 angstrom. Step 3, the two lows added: 6.40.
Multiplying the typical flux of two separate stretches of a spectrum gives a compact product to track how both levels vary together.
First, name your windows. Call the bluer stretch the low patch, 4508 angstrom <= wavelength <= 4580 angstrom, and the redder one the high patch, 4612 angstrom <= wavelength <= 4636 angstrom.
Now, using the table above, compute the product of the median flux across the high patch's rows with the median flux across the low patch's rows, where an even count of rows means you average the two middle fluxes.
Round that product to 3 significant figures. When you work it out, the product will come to 14.7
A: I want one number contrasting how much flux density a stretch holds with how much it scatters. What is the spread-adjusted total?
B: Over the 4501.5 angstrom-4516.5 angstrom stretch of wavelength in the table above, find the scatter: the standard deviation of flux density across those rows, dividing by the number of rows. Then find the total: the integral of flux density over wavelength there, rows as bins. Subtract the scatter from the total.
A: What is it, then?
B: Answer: 58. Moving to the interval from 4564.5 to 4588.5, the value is 86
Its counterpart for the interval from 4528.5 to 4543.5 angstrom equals 54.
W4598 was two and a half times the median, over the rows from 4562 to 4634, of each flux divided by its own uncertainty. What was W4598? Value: 27.4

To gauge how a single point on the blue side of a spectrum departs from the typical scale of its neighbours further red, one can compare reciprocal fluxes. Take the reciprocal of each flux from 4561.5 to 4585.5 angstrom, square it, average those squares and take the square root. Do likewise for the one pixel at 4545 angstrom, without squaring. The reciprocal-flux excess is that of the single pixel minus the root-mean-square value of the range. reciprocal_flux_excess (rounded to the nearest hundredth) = 0.00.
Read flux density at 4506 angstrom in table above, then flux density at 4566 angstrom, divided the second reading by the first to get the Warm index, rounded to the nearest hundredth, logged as 0.96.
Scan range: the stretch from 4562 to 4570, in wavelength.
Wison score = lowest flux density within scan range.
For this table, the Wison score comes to 3.77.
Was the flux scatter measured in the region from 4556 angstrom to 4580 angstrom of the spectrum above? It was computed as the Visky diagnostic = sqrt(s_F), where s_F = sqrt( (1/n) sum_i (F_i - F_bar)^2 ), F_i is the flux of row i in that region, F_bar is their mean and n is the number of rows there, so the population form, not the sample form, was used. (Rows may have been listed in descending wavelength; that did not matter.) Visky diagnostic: 0.61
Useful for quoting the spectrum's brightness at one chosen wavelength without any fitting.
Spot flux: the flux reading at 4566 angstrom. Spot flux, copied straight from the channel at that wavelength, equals 3.77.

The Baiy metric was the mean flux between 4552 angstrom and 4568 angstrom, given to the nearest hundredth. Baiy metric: 3.76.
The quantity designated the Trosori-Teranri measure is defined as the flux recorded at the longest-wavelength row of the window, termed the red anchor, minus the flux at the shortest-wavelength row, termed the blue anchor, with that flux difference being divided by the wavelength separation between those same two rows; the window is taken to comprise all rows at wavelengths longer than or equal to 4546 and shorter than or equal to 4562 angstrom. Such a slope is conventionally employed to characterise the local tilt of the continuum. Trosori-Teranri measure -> 0.072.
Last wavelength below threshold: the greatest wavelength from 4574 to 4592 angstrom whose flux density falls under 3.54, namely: 4590 angstrom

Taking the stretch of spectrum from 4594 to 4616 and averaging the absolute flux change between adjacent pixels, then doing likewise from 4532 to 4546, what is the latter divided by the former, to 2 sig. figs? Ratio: 0.77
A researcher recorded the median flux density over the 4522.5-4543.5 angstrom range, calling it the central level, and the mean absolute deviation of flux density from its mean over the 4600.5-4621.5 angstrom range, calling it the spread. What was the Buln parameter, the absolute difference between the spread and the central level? 3.54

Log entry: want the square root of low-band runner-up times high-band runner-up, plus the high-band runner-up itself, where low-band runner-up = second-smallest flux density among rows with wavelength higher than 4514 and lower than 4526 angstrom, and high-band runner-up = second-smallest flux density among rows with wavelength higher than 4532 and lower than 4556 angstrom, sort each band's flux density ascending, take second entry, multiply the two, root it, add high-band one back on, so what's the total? 6.83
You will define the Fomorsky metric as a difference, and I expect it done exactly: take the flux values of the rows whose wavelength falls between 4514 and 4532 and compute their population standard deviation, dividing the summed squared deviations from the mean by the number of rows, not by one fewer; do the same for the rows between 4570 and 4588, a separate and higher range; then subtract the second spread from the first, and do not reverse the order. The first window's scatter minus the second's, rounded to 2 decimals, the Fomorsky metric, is -0.01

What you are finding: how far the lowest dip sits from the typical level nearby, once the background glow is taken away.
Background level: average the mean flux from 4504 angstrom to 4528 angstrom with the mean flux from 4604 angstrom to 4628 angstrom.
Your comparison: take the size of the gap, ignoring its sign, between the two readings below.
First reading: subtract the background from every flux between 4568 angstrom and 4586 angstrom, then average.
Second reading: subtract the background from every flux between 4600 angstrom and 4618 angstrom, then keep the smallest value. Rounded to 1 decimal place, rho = 0.0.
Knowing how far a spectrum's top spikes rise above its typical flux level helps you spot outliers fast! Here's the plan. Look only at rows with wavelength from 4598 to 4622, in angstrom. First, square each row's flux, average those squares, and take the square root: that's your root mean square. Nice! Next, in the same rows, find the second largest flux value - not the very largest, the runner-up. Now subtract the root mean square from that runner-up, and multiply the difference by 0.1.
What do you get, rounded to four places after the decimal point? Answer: 0.0142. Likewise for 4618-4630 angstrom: 0.0001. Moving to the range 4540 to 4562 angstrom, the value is 0.0174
